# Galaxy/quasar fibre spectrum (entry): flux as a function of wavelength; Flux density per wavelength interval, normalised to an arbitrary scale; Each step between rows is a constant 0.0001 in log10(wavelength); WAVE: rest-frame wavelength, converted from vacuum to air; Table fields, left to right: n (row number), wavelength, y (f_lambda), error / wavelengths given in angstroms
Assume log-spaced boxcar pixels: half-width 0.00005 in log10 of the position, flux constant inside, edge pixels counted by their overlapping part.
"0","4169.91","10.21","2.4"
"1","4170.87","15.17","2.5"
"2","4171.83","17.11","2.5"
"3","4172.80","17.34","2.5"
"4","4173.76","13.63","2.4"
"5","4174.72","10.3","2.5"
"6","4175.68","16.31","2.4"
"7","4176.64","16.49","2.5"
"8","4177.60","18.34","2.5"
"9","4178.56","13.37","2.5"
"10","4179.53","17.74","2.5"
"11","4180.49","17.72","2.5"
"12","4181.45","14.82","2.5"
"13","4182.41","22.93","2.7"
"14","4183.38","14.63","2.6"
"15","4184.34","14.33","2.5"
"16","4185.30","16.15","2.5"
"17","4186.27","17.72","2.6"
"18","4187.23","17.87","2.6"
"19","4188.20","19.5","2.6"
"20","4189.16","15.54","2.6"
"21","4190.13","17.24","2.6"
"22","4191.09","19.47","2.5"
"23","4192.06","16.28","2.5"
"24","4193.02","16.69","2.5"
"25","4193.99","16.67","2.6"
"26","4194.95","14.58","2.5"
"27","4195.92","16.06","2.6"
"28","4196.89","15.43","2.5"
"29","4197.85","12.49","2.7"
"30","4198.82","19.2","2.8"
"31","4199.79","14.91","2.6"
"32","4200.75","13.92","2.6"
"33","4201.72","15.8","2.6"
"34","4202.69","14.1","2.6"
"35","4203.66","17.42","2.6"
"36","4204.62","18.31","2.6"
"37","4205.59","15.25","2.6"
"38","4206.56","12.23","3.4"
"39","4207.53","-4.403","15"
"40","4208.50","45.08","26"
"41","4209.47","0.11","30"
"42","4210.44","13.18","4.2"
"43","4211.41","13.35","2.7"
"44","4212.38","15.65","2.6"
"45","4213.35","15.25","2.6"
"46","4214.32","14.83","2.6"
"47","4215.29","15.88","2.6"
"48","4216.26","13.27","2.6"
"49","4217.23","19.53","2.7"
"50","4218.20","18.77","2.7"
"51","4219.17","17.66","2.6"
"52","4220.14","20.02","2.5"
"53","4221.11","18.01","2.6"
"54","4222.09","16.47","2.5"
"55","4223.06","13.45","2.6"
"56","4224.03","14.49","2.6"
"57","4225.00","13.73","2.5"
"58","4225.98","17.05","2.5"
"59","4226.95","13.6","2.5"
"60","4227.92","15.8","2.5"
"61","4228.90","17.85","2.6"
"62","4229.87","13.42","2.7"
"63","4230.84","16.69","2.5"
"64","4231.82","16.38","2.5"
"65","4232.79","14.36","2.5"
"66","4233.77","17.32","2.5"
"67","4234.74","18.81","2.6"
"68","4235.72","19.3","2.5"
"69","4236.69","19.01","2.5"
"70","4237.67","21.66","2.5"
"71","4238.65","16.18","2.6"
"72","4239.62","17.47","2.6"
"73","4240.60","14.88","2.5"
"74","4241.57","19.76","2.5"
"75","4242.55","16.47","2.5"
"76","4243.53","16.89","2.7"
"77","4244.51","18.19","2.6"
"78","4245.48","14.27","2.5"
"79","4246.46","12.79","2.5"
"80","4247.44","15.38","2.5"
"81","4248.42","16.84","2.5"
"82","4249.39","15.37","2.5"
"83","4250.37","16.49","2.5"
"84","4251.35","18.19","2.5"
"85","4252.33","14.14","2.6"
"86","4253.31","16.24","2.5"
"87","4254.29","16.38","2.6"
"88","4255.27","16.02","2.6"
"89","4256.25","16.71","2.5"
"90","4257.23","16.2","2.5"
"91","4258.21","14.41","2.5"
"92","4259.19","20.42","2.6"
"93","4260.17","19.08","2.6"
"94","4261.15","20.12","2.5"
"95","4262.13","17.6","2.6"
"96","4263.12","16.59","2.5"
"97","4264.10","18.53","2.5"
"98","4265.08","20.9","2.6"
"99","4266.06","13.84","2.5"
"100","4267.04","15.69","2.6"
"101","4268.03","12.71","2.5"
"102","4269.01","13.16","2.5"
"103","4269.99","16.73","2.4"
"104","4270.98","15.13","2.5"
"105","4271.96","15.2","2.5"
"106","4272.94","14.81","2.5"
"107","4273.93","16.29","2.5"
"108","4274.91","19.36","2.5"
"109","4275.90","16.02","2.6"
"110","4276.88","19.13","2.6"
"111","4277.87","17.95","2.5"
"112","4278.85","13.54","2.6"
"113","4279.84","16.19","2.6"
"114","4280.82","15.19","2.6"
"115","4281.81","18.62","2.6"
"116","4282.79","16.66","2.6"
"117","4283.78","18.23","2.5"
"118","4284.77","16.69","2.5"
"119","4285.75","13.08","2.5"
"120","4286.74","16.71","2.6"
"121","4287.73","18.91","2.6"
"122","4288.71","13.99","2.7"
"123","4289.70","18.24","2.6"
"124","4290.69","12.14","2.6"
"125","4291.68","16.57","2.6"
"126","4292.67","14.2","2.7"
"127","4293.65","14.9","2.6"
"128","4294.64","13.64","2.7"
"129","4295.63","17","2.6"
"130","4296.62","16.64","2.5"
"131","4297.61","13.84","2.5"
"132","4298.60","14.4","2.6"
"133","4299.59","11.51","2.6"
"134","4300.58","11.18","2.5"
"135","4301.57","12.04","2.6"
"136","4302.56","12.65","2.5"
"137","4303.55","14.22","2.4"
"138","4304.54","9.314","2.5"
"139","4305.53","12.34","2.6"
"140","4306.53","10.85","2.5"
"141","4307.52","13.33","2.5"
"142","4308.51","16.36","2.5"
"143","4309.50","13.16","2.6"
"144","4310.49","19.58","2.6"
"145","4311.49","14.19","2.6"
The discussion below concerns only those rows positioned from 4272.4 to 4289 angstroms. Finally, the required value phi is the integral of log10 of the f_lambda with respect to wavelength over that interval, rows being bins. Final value 20.2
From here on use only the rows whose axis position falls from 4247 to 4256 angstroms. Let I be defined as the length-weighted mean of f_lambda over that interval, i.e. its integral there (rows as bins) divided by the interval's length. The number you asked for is 16.1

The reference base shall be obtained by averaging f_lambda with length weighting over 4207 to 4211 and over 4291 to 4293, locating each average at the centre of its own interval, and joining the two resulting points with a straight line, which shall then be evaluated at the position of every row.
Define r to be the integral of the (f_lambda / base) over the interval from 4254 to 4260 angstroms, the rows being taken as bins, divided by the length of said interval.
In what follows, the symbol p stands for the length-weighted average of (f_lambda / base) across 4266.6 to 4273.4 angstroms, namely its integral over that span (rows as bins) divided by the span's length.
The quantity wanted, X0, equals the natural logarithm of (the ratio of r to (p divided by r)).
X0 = 0.30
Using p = 1.00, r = 1.17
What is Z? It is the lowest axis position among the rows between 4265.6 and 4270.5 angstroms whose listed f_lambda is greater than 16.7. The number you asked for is 4269.99 angstroms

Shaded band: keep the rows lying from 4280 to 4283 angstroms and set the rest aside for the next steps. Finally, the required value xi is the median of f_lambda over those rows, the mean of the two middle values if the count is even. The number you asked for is 16.7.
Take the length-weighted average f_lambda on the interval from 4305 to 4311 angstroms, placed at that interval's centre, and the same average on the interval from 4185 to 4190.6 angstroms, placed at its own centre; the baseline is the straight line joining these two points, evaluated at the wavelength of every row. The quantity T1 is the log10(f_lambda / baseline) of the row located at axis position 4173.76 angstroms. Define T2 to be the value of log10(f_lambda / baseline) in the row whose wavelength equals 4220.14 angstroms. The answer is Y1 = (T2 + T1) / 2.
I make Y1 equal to -0.015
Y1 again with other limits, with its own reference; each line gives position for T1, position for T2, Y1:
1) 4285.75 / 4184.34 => -0.070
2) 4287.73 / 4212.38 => 0.040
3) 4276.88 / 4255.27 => 0.058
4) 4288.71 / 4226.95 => -0.051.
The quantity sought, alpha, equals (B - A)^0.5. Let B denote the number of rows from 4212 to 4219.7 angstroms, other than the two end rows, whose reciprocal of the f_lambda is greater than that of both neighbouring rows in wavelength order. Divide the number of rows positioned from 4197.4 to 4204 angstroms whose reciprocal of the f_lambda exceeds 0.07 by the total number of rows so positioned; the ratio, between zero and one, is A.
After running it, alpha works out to 1.25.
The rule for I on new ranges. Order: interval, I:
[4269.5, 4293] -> 16.2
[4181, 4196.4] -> 16.9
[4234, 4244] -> 18.0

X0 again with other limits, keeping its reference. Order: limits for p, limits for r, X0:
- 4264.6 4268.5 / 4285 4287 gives -0.09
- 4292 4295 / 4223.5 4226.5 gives 0.23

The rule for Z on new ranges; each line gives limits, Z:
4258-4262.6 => 4259.19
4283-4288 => 4283.78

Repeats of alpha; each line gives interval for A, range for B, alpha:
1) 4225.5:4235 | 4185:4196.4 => 1.67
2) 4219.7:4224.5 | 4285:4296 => 1.95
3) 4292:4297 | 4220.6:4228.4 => 1.61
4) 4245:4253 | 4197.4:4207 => 1.27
